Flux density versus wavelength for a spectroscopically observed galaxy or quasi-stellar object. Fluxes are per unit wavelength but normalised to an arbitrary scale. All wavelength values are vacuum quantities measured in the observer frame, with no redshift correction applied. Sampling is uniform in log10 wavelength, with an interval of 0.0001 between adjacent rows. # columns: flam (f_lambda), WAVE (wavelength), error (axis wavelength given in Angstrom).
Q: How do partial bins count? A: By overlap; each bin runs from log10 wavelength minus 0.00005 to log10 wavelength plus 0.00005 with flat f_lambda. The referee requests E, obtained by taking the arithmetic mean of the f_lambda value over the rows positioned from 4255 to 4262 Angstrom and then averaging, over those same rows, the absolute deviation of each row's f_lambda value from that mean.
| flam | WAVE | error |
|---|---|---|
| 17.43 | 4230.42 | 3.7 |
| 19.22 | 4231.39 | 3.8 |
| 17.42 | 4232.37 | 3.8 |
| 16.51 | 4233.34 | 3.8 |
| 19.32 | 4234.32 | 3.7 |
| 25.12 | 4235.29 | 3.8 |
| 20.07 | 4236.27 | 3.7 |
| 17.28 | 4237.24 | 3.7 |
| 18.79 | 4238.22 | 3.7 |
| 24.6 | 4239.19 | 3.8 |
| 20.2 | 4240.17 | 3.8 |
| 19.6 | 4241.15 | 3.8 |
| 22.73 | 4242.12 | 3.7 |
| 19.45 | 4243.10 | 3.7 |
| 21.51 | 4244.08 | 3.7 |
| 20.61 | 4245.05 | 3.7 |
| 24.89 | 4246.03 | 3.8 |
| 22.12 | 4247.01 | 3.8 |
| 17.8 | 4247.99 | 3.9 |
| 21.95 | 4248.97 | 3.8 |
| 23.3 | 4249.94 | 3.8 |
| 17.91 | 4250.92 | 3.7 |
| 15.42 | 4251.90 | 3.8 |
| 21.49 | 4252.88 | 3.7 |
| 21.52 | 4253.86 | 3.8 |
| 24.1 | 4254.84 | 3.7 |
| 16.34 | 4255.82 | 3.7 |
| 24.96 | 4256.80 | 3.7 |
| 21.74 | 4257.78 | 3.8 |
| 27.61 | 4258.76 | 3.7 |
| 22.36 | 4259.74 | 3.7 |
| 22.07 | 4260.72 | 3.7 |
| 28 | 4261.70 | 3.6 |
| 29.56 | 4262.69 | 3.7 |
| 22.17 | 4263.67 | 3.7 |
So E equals 3.05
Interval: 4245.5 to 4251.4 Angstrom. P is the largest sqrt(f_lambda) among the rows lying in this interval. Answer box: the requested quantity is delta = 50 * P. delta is 249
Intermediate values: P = 4.989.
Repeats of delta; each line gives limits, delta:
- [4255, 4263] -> 272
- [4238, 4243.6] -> 248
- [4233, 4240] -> 251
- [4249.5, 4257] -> 250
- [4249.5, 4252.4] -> 241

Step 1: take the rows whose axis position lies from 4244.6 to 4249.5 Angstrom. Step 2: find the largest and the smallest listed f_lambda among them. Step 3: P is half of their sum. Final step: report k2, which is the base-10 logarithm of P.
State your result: 1.33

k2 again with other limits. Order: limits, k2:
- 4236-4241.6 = 1.32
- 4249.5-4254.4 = 1.29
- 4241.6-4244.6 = 1.32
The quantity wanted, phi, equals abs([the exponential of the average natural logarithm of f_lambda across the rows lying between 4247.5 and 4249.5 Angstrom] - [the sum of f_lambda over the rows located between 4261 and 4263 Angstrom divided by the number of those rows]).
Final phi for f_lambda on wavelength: 9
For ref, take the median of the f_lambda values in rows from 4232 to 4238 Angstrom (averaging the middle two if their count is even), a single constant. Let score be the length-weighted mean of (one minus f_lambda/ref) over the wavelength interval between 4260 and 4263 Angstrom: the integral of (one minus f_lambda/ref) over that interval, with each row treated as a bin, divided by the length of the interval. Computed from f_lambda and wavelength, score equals -0.42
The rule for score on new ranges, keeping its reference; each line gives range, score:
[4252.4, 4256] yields -0.16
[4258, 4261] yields -0.30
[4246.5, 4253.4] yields -0.09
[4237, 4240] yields -0.11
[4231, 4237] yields -0.06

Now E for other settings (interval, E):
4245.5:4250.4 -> 1.71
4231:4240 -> 2.30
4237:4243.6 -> 1.88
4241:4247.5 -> 1.45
